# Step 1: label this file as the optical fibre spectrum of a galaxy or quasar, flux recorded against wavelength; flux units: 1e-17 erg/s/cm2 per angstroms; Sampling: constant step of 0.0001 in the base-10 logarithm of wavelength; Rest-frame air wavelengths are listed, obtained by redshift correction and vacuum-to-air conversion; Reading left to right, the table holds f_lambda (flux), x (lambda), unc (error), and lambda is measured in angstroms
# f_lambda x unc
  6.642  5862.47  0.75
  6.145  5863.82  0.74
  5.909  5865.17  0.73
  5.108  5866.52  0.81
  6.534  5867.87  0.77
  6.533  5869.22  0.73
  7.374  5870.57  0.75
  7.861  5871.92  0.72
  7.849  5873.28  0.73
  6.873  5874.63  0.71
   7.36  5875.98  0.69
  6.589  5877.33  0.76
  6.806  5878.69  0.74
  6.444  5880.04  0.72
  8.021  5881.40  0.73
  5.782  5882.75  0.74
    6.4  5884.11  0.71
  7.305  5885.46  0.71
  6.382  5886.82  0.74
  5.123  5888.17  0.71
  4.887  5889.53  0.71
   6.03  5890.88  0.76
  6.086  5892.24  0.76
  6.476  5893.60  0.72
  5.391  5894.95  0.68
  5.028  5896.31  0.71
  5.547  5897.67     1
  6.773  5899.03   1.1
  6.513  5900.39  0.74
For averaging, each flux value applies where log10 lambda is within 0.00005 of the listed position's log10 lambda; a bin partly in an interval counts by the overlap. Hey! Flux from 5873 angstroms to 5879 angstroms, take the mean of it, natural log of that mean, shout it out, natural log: 1.96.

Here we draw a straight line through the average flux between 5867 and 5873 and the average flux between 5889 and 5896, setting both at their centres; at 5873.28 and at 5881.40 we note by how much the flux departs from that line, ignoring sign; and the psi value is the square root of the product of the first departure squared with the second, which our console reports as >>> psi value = 1.2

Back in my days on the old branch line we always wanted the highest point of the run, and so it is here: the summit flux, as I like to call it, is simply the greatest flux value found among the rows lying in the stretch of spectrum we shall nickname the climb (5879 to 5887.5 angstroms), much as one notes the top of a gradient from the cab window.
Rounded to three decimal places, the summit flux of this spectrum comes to 8.021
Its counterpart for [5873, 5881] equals 7.849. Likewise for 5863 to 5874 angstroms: 7.861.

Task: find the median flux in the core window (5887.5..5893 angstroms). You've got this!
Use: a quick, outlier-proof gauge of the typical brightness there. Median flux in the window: 5.6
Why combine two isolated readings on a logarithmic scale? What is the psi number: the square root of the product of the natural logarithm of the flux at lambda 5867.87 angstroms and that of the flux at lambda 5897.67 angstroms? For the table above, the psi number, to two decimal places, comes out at 1.79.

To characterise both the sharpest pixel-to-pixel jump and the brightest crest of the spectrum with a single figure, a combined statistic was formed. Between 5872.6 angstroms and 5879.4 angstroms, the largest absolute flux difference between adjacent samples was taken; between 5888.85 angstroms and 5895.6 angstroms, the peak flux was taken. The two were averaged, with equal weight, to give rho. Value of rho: 3.7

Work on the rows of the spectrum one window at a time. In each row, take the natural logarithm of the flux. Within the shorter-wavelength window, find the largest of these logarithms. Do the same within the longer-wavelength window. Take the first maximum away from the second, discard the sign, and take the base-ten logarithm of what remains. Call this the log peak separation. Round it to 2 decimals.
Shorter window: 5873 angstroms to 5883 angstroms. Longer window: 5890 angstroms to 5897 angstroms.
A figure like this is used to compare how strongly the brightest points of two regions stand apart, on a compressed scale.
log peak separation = -0.67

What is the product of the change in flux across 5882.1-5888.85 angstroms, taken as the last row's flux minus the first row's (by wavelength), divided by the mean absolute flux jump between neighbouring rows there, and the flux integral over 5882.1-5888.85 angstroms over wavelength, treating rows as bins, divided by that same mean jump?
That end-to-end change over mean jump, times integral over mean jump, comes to -32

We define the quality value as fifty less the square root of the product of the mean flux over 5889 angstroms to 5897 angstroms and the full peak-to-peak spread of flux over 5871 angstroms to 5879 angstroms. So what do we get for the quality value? 47.3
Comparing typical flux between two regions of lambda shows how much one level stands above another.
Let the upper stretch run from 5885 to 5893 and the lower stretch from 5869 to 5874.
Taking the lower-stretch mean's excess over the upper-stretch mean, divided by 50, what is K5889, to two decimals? 0.03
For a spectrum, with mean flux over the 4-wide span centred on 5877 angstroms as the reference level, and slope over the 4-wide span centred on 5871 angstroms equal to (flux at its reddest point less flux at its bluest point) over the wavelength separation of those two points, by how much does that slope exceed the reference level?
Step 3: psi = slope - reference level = -6.4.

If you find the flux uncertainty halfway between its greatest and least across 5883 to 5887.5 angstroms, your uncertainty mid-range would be 0.725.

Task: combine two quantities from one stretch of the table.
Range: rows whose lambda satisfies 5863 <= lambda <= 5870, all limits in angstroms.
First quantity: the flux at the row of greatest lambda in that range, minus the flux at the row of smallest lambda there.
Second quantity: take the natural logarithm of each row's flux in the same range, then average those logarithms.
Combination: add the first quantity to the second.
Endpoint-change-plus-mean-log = 2.2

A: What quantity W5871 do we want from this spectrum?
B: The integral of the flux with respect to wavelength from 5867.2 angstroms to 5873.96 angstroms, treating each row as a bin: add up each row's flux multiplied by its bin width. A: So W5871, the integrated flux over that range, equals 48.9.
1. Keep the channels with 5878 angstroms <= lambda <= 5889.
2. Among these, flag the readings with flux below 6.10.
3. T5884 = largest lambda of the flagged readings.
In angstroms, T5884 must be 5888.17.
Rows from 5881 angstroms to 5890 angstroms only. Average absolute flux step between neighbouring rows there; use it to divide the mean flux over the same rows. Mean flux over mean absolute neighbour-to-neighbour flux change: 6.1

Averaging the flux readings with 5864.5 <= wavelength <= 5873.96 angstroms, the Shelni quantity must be 6.7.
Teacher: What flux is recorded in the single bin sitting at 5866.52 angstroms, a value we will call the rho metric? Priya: 5.108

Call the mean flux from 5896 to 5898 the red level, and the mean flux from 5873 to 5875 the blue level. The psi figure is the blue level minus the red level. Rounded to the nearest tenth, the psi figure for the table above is 2.1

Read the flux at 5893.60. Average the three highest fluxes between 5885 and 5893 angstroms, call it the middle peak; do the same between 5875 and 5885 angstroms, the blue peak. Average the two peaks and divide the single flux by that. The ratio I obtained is 0.93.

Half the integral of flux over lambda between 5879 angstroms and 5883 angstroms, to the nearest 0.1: 13.7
